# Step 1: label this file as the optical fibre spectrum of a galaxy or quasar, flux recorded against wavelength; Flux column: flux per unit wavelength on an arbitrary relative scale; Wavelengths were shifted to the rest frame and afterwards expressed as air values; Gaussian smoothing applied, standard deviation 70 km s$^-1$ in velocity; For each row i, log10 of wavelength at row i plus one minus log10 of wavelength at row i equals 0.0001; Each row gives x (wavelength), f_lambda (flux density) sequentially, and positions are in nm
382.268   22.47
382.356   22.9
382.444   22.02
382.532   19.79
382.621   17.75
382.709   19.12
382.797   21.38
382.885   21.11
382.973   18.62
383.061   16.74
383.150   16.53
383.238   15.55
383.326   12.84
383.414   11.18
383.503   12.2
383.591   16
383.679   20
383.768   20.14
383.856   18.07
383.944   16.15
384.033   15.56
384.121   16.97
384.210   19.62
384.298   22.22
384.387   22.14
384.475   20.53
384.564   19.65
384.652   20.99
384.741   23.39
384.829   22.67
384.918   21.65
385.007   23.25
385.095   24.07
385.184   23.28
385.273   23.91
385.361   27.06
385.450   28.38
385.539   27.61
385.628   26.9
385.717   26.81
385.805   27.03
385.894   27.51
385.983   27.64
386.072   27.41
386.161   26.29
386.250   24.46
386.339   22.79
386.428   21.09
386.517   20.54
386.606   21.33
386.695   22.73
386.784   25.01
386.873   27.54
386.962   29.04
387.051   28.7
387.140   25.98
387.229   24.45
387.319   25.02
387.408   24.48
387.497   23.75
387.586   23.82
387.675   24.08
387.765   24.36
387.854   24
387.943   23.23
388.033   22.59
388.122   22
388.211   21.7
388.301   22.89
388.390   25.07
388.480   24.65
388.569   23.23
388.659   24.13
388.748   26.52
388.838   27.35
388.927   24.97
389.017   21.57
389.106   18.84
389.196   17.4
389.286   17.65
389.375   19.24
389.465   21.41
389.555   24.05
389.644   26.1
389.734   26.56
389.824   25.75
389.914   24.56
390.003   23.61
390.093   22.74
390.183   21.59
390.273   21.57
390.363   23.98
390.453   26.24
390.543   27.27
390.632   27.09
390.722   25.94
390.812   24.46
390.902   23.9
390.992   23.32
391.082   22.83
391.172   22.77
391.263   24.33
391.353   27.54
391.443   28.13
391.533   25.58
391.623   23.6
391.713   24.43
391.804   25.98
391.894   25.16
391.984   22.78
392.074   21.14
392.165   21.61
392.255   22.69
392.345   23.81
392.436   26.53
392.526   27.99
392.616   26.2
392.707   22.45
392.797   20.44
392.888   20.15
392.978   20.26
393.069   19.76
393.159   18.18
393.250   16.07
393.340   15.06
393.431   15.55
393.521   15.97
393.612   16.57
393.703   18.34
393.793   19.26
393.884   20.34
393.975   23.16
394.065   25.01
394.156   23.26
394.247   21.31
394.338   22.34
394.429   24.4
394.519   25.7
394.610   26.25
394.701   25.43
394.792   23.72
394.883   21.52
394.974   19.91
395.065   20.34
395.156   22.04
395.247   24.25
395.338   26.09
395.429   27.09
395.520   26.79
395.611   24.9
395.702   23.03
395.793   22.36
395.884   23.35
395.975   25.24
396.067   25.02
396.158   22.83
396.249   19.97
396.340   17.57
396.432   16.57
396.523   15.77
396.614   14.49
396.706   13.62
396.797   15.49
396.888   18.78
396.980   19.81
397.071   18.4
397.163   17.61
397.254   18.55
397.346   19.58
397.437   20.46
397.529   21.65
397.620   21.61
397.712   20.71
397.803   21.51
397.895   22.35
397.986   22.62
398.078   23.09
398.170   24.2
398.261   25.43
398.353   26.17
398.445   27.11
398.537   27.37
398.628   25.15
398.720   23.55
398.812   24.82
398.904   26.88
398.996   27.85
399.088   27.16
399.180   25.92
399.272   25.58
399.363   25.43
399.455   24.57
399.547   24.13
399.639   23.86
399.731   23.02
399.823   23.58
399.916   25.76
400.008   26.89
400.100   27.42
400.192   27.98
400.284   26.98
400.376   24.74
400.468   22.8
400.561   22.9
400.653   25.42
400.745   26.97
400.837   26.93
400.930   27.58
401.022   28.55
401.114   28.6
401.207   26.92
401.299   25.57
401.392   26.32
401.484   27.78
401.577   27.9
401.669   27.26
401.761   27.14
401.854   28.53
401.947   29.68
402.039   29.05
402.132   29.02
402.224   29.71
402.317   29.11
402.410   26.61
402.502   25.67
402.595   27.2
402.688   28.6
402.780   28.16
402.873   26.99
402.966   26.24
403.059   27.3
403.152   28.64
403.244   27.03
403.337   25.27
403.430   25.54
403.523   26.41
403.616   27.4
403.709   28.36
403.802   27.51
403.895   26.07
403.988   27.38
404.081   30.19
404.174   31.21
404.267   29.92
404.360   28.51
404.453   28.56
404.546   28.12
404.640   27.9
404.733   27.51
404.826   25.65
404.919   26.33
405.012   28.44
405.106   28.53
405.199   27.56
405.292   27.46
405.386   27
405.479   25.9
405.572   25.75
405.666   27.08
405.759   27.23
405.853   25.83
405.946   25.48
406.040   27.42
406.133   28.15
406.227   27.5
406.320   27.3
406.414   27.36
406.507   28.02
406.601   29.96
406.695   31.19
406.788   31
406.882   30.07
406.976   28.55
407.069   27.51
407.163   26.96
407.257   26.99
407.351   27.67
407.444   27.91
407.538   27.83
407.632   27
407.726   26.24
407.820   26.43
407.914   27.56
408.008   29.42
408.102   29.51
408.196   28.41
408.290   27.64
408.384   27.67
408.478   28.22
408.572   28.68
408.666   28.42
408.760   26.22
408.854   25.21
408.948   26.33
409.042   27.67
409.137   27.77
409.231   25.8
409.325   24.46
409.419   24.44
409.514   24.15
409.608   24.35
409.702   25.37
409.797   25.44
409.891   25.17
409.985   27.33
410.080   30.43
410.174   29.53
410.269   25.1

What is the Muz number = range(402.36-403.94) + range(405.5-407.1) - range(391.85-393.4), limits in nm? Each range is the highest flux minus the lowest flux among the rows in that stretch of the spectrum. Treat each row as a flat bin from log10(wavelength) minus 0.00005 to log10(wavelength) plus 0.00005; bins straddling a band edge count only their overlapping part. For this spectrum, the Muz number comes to -4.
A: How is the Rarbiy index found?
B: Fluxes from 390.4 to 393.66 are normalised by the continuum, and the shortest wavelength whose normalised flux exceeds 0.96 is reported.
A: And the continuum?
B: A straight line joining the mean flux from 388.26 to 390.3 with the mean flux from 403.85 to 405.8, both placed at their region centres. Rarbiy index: 390.453 nm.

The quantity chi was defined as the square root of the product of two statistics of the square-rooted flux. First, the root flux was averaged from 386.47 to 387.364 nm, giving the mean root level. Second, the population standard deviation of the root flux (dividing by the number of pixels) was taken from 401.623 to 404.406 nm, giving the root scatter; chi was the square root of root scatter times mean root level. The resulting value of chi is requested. 0.83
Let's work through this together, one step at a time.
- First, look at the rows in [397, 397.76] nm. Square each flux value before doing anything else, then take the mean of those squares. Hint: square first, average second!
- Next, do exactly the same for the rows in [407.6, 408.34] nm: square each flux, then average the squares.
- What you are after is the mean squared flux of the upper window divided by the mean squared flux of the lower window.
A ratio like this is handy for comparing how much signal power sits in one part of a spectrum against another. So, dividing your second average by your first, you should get 2.0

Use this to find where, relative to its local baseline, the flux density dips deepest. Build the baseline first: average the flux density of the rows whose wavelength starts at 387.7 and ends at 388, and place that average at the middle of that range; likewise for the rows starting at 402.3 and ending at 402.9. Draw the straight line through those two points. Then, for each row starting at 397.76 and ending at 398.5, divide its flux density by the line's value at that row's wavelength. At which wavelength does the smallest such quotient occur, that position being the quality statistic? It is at 397.803 nm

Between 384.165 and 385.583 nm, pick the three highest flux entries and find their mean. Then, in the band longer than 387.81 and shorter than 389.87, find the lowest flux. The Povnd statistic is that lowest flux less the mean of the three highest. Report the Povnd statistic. -10.3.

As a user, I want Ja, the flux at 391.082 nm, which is 22.83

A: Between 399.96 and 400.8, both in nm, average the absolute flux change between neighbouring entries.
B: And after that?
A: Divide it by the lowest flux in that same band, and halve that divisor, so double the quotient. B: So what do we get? 0.114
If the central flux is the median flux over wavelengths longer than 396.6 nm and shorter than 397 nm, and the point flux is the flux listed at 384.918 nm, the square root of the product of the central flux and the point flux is 18.3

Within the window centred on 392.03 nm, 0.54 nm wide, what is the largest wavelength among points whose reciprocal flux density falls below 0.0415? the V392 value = 391.894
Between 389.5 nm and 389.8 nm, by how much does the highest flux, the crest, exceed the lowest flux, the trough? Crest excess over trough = 2.5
